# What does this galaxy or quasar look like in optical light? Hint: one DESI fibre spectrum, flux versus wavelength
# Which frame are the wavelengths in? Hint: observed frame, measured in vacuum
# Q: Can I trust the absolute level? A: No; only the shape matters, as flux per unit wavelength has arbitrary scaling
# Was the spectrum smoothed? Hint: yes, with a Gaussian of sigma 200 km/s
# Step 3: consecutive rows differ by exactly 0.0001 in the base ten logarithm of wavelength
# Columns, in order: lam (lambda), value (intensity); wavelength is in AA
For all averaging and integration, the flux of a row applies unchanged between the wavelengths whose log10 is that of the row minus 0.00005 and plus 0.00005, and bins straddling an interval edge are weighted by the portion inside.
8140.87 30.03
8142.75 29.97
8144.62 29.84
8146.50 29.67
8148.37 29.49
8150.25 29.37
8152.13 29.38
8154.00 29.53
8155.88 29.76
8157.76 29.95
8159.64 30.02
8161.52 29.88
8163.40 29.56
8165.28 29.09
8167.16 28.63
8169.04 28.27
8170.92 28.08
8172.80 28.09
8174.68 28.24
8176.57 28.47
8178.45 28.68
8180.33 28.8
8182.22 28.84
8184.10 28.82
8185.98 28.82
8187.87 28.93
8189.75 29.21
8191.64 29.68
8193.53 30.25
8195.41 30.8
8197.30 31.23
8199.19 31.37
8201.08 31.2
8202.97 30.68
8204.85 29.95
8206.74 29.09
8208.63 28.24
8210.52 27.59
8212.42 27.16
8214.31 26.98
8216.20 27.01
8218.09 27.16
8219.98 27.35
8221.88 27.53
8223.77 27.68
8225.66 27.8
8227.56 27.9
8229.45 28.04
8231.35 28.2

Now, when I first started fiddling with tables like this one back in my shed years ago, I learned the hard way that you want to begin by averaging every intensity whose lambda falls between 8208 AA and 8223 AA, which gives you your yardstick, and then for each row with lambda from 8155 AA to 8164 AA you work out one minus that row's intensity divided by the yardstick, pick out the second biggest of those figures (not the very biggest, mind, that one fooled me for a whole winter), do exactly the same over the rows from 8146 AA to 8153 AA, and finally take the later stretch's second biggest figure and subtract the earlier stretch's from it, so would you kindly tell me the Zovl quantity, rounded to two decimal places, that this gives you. -0.01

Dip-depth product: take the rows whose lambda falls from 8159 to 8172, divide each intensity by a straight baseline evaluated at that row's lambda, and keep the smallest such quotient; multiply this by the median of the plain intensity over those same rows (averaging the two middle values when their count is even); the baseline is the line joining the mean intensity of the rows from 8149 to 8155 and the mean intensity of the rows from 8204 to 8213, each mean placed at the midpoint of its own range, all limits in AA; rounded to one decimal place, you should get 28.1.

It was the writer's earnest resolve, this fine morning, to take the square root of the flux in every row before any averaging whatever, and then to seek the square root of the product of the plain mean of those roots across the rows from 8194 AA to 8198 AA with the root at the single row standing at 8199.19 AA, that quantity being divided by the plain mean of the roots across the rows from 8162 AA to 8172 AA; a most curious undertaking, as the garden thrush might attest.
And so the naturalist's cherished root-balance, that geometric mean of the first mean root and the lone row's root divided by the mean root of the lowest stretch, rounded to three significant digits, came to 1.04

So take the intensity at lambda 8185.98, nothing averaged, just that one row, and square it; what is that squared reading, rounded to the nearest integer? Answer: 831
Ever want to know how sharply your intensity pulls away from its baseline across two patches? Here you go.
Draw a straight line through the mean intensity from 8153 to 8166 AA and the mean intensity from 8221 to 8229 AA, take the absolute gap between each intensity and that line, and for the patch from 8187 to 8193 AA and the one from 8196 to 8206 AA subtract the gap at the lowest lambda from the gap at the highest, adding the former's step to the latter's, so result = -0.2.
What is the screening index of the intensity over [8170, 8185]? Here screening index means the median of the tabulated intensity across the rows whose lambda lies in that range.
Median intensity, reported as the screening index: 28.6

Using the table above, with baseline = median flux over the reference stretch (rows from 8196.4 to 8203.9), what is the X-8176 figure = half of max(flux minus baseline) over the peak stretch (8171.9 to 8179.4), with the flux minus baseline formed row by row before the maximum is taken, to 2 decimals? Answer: -1.27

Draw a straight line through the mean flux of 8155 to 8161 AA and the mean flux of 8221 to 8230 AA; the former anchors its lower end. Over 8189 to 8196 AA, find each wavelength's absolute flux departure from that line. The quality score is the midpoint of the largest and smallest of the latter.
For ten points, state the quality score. 1.2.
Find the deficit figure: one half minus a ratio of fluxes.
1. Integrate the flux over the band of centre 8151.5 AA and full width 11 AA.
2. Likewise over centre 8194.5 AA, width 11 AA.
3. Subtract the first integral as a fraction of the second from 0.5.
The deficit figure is -0.47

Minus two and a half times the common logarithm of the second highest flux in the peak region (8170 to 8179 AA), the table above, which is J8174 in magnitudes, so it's -3.636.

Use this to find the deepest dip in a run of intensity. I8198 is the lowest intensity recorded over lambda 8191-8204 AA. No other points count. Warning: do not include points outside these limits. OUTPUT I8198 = 29.68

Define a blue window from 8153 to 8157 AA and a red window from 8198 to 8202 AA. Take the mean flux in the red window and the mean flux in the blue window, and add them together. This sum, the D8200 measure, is 60.9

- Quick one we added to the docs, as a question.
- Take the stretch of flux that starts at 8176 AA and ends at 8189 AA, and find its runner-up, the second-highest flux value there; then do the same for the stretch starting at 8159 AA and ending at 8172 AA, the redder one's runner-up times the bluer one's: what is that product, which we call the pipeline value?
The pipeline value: 862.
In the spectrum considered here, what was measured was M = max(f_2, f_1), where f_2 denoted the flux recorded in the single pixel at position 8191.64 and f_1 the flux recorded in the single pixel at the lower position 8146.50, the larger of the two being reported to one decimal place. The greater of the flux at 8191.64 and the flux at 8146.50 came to 29.7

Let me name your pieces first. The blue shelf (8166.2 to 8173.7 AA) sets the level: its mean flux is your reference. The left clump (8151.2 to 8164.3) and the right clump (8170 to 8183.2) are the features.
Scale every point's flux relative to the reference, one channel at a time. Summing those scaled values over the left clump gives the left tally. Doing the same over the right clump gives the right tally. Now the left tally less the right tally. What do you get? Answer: 0.31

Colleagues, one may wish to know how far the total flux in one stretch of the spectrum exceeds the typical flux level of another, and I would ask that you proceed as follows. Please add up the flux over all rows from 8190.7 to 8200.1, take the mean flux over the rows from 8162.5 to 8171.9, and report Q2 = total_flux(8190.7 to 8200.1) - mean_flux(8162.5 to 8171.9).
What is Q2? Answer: 125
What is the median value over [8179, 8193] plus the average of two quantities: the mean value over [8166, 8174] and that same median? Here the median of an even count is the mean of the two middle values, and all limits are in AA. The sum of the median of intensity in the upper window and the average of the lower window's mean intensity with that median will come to 57.4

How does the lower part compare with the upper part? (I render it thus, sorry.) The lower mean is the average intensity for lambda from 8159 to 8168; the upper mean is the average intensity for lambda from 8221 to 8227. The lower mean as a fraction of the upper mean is 1.06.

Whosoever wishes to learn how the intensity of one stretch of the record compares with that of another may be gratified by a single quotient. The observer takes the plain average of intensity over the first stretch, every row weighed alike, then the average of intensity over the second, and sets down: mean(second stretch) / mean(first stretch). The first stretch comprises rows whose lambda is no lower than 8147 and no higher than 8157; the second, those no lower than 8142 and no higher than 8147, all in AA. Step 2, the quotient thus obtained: 1.011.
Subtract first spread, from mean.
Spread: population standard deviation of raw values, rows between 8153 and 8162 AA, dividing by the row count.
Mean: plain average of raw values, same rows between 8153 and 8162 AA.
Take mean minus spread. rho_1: 29.7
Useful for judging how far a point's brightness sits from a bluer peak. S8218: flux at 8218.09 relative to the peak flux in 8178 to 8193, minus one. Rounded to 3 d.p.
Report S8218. -0.085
